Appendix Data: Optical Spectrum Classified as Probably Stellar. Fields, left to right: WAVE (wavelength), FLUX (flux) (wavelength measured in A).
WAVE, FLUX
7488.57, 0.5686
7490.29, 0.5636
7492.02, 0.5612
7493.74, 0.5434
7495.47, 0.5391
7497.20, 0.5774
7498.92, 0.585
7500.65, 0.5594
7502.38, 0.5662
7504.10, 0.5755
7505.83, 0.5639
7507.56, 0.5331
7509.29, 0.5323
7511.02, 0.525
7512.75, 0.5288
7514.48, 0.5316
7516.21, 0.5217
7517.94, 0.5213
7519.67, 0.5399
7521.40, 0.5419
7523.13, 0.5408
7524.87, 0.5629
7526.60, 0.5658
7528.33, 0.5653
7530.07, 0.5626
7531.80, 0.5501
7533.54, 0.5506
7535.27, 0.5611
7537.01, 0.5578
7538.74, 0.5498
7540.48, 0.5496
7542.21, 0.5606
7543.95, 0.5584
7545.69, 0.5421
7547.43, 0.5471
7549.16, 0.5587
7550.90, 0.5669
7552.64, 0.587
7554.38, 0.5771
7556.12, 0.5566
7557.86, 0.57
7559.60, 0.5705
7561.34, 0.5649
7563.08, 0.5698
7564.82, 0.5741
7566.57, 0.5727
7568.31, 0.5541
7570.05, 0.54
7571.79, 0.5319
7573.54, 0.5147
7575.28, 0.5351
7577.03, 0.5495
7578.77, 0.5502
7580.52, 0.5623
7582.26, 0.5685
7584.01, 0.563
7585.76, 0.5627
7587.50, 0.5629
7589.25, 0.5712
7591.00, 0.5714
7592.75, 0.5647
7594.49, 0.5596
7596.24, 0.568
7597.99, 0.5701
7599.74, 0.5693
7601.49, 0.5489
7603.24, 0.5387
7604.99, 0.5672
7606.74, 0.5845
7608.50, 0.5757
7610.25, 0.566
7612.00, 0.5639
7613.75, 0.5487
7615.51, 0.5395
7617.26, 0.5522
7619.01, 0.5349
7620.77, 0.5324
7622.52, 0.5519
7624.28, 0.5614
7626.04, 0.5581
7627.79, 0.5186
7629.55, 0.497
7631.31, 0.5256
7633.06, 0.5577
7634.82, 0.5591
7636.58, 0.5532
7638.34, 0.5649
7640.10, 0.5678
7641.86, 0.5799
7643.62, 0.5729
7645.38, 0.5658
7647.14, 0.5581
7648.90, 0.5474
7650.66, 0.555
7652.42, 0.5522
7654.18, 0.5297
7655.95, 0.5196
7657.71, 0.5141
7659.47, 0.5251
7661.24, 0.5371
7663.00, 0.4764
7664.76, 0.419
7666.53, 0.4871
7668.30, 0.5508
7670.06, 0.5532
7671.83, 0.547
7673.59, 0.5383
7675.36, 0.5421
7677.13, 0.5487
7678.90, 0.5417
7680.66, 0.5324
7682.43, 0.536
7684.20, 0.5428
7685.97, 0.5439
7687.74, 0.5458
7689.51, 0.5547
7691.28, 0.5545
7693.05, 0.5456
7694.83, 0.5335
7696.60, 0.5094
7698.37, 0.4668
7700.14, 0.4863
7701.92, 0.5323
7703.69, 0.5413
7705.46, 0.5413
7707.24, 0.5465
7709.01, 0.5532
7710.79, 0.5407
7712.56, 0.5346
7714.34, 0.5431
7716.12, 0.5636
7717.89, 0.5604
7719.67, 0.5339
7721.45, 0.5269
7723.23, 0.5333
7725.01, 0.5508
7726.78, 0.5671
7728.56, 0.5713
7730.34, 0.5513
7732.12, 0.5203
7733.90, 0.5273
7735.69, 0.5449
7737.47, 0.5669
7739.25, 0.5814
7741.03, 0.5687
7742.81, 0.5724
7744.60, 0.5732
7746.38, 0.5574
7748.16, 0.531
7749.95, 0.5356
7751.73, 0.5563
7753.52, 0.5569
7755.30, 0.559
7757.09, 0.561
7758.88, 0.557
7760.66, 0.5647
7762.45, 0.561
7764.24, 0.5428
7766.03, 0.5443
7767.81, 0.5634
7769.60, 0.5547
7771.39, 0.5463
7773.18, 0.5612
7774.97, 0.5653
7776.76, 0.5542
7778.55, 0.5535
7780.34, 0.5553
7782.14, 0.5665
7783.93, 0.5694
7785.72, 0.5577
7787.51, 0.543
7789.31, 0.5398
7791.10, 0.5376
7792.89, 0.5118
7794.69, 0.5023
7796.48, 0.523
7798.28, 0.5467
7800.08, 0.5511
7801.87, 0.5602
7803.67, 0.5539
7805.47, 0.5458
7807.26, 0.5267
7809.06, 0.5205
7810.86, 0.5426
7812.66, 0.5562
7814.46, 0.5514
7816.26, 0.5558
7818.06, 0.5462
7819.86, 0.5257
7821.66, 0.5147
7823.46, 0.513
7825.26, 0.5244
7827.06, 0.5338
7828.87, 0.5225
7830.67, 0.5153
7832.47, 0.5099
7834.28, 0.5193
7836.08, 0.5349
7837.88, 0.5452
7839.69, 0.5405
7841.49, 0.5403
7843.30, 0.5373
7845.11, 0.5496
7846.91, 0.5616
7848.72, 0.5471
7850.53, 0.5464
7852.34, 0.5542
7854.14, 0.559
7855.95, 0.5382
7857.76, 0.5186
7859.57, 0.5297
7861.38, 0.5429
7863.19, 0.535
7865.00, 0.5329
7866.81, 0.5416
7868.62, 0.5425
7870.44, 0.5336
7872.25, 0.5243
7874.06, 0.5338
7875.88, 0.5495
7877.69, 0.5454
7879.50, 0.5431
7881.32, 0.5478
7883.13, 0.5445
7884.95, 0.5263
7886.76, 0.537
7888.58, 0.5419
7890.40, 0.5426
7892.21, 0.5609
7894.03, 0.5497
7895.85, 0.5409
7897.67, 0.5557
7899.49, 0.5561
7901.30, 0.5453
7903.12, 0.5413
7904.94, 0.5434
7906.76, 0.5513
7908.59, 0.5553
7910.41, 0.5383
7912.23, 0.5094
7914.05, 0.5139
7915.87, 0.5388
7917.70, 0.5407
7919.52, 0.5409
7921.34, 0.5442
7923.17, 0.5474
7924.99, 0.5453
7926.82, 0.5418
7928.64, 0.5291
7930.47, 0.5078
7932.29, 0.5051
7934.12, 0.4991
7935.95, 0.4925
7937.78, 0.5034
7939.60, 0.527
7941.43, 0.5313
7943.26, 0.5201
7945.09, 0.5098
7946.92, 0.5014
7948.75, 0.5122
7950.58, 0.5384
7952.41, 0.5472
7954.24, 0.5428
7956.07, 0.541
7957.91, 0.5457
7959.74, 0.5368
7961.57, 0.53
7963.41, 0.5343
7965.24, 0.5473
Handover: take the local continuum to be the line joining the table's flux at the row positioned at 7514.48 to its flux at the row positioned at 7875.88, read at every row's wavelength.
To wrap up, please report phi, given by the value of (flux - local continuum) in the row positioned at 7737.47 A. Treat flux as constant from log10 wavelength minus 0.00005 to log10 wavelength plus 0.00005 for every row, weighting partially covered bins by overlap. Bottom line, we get 0.02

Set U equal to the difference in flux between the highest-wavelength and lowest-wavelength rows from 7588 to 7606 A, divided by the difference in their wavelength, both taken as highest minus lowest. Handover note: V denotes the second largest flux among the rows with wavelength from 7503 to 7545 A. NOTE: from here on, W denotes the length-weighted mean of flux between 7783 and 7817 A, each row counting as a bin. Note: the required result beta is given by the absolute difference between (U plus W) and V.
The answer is 0.0242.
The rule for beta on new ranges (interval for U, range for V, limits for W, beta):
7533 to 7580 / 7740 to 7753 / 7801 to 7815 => 0.0281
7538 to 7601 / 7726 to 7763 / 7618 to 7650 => 0.0225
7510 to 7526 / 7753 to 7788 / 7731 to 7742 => 0.0120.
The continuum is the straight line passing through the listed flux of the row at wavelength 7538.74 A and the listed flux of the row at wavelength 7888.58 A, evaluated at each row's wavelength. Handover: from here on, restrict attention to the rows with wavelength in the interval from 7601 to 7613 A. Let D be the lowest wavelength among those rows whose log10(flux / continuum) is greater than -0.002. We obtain 7601.49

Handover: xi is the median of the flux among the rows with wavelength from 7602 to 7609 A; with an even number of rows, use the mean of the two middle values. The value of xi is 0.571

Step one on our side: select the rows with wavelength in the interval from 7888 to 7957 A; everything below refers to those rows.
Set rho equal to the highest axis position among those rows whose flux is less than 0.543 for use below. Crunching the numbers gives 7956.07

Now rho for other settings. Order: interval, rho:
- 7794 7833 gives 7832.47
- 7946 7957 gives 7956.07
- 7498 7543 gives 7523.13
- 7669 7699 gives 7698.37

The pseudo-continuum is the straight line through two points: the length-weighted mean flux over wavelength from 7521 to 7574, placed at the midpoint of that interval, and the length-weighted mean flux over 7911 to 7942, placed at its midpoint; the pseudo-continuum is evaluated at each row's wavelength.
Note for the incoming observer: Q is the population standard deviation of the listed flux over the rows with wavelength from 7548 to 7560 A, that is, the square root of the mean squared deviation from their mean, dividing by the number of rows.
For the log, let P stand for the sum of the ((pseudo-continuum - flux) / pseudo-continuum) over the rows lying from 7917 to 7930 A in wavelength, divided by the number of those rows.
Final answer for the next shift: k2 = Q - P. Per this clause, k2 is 0.041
